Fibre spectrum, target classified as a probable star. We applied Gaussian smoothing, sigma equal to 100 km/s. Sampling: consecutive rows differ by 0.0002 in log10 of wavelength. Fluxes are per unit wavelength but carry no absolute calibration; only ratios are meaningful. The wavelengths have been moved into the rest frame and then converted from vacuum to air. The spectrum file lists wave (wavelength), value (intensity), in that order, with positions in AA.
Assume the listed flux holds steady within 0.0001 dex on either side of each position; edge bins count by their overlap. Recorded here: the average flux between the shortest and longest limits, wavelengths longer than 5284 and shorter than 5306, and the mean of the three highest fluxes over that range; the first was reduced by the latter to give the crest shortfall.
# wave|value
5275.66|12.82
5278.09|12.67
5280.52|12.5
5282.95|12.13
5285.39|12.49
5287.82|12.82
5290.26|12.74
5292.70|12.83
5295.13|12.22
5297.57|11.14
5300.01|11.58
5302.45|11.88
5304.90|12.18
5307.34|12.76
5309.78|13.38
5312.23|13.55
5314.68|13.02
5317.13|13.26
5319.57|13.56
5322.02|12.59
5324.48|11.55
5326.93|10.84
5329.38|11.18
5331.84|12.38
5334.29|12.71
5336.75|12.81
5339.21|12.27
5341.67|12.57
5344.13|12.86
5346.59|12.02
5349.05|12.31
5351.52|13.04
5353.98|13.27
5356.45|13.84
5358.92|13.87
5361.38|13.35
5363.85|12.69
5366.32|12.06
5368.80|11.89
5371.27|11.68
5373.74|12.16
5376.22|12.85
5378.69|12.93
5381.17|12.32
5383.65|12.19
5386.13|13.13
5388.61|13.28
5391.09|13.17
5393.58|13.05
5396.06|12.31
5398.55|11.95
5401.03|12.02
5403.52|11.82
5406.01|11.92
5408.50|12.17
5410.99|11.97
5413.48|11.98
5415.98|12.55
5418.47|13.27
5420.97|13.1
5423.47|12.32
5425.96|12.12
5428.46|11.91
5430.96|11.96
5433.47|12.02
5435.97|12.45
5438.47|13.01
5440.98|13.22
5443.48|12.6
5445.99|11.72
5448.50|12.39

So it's -0.59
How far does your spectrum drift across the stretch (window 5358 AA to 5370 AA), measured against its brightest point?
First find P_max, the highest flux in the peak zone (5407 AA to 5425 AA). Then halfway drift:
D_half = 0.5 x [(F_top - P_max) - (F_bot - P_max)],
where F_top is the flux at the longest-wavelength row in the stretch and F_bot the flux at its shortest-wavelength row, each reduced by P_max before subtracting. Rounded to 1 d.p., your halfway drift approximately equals -1.0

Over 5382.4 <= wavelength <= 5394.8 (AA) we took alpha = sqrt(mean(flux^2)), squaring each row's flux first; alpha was 12.97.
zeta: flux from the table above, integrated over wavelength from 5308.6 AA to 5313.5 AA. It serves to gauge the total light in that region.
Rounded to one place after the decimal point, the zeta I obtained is 65.9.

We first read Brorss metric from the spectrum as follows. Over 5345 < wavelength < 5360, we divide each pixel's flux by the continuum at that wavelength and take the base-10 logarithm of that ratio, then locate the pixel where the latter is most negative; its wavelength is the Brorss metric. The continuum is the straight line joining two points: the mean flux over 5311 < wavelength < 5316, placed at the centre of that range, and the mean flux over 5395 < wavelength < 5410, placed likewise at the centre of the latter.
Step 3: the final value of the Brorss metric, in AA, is 5346.59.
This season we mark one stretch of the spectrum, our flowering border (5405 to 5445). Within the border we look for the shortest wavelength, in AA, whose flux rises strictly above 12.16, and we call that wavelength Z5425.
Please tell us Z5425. 5408.50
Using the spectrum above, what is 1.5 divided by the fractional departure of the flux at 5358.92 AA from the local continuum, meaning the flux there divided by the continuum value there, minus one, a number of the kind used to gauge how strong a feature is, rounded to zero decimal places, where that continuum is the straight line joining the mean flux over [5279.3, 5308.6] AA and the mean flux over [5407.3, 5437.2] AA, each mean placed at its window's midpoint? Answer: 12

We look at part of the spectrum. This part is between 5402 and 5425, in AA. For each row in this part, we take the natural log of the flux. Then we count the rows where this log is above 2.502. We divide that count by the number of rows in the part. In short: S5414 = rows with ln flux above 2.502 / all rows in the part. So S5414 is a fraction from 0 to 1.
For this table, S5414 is 0.44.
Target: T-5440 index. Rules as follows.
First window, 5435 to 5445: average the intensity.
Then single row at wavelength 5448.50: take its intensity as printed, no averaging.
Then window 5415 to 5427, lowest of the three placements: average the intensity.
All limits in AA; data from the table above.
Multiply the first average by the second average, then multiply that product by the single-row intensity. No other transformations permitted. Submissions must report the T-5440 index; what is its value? 2013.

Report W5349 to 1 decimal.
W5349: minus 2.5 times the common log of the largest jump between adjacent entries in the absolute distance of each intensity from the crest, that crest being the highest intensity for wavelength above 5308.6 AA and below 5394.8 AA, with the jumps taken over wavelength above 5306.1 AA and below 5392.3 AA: -0.2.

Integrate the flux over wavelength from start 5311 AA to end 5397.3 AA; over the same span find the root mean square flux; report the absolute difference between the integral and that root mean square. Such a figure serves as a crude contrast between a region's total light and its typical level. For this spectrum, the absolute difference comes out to 1079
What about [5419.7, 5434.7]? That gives 171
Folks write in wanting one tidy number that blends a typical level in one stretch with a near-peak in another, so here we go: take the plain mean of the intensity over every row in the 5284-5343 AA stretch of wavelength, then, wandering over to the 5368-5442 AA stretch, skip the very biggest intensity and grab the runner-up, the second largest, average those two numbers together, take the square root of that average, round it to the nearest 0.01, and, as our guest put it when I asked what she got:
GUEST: 3.58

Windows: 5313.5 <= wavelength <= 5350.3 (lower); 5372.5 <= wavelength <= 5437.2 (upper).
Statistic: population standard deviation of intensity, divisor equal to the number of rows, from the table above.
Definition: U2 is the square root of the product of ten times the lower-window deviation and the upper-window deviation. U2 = 1.88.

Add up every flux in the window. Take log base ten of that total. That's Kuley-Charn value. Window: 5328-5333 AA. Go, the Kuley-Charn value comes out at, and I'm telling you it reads 1.37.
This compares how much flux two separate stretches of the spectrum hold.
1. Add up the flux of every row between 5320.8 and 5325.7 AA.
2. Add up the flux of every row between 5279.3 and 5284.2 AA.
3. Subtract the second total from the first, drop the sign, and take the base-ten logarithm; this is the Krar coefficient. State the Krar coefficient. -0.31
